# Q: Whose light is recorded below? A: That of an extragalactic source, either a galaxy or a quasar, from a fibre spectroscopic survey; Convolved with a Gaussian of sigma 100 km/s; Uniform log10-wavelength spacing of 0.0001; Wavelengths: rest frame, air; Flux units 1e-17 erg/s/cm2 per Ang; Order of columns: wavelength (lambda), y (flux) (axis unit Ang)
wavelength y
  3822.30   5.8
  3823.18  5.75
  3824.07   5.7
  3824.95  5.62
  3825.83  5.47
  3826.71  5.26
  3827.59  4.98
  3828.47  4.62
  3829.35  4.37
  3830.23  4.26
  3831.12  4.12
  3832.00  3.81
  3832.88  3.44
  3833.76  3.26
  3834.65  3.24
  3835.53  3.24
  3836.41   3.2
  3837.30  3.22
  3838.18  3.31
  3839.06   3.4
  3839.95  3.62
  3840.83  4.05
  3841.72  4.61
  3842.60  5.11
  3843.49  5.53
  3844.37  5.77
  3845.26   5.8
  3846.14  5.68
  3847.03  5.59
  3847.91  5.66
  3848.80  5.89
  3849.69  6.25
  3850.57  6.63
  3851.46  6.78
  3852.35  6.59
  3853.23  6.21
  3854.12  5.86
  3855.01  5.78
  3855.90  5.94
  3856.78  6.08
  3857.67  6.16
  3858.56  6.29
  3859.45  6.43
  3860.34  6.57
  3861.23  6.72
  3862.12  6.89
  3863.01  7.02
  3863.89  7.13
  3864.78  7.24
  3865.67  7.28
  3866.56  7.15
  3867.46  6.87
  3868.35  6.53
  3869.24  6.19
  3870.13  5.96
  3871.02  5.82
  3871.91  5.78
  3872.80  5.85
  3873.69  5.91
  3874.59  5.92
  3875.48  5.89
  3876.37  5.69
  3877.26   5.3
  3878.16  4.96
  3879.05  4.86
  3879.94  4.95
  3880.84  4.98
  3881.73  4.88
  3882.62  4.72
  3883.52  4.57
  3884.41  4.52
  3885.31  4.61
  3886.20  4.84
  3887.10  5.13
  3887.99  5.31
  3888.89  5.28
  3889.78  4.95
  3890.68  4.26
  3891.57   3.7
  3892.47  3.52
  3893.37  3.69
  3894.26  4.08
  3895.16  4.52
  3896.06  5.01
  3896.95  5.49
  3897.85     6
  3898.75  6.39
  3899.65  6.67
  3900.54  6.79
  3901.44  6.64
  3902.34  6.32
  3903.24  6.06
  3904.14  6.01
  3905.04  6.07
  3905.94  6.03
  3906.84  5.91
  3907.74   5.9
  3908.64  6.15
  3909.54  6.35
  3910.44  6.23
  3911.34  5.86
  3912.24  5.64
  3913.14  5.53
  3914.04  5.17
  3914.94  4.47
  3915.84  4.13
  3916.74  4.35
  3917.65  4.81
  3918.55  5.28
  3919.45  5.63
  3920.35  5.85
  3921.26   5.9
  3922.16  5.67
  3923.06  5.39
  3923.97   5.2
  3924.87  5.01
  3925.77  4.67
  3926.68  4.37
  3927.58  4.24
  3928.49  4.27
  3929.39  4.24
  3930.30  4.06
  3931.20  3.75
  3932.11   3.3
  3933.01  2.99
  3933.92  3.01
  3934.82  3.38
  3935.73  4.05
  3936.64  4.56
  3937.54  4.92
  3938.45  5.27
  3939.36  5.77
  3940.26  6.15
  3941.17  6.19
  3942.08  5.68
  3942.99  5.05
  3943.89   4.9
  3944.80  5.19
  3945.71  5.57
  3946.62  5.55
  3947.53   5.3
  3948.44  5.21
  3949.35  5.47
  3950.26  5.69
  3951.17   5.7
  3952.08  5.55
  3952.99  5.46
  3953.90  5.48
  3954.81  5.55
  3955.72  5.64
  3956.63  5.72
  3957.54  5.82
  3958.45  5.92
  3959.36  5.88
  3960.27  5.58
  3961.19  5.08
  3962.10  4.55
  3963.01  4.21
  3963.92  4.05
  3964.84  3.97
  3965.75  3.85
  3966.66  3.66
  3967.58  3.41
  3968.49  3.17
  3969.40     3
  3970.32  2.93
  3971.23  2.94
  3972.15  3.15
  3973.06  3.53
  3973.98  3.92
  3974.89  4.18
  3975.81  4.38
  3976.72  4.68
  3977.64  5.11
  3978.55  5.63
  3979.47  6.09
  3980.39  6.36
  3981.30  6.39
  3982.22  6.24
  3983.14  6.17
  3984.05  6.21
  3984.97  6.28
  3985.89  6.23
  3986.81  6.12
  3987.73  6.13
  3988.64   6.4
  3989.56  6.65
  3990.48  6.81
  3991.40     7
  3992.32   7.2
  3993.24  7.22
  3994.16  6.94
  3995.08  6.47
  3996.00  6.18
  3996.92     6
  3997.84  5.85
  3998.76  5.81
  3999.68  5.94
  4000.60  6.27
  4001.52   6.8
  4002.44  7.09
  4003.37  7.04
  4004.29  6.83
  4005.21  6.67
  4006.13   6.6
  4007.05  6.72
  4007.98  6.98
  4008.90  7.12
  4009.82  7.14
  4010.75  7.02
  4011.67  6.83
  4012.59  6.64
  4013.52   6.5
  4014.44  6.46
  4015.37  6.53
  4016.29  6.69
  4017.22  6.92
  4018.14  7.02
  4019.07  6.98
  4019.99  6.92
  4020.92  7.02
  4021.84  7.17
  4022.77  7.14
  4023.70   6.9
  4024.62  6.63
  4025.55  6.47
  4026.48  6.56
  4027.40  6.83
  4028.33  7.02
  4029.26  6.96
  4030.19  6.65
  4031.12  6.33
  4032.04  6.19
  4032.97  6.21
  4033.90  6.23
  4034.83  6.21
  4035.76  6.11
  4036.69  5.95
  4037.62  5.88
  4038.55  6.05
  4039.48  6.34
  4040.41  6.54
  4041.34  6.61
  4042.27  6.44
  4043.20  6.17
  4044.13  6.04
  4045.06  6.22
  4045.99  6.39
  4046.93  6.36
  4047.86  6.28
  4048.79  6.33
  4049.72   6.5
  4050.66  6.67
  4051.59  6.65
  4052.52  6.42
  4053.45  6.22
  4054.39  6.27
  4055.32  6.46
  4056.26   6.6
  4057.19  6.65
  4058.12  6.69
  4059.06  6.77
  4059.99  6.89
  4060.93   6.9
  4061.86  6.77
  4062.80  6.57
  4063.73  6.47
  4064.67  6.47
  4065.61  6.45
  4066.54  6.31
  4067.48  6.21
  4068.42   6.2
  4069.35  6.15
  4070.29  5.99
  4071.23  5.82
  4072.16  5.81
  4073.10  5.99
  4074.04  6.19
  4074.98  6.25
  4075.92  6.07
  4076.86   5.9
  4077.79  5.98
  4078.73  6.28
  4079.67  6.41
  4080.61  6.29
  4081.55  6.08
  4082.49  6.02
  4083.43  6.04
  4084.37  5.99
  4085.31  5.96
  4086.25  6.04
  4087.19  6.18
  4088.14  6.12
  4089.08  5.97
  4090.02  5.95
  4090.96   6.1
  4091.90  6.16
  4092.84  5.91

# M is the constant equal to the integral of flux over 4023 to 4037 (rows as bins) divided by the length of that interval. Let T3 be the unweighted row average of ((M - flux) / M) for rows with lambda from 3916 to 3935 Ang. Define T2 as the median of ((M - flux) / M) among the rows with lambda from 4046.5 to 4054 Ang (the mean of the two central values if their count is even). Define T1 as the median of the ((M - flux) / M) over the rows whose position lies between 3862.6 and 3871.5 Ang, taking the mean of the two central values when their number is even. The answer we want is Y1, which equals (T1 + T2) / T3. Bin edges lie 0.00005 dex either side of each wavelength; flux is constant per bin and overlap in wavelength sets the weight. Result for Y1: 0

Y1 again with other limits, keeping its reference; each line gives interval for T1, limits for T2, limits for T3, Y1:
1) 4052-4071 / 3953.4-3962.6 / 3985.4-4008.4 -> -16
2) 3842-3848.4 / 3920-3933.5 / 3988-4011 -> -17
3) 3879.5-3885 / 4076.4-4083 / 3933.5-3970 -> 1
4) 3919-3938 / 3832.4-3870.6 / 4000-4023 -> -8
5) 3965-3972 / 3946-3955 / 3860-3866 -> -9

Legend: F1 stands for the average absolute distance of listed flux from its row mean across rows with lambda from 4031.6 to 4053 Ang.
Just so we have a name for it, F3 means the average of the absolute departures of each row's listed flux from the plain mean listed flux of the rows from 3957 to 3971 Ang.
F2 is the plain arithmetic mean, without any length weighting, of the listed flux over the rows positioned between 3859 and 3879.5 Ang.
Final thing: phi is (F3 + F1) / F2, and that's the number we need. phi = 0.17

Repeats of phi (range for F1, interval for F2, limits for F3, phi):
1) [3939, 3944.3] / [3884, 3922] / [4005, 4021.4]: 0.12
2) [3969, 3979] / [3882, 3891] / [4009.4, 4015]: 0.21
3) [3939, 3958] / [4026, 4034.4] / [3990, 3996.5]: 0.08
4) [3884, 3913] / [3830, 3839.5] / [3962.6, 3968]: 0.29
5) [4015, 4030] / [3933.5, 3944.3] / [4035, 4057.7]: 0.07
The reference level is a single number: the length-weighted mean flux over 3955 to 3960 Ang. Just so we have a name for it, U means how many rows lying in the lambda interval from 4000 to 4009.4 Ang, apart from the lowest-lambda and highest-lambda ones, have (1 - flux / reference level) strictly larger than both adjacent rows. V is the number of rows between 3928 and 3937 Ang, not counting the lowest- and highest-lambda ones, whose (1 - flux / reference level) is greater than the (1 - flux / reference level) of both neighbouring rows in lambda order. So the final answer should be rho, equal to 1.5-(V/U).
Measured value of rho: 0.5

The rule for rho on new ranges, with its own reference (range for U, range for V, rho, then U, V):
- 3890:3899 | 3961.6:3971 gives 1.5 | 1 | 0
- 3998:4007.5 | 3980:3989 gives -0.5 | 1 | 2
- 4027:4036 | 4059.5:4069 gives 1.5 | 1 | 0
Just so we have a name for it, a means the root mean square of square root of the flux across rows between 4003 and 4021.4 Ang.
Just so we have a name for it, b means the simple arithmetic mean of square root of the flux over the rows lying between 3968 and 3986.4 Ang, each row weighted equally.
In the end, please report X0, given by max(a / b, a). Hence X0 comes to 2.6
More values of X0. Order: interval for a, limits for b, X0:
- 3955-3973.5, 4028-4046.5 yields 2.1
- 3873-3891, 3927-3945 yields 2.3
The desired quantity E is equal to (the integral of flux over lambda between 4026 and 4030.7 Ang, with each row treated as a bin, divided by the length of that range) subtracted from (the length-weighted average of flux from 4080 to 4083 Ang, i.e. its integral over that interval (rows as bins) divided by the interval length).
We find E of -0.65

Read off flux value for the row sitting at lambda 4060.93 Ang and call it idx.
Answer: 6.9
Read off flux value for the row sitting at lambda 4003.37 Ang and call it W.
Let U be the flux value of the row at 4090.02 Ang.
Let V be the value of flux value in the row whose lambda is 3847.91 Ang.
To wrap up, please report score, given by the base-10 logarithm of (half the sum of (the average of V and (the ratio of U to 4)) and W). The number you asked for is 0.72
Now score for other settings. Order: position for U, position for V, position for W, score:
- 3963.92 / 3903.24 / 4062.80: 0.70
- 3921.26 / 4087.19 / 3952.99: 0.67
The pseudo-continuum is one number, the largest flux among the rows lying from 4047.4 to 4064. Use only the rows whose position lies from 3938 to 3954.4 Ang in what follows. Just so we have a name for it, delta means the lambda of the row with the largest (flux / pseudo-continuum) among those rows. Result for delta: 3941.17 Ang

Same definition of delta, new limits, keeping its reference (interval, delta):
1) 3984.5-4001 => 3993.24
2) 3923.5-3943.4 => 3941.17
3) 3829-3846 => 3845.26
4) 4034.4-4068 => 4060.93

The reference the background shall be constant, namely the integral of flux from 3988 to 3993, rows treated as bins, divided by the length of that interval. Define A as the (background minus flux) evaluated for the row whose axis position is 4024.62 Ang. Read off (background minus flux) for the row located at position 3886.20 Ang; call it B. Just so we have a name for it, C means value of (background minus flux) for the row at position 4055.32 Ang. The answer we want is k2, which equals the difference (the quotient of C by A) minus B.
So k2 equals 0.0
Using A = 0.18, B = 2.0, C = 0.35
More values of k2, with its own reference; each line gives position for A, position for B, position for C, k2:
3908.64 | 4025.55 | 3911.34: 1.1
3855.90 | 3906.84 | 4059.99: -1.0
